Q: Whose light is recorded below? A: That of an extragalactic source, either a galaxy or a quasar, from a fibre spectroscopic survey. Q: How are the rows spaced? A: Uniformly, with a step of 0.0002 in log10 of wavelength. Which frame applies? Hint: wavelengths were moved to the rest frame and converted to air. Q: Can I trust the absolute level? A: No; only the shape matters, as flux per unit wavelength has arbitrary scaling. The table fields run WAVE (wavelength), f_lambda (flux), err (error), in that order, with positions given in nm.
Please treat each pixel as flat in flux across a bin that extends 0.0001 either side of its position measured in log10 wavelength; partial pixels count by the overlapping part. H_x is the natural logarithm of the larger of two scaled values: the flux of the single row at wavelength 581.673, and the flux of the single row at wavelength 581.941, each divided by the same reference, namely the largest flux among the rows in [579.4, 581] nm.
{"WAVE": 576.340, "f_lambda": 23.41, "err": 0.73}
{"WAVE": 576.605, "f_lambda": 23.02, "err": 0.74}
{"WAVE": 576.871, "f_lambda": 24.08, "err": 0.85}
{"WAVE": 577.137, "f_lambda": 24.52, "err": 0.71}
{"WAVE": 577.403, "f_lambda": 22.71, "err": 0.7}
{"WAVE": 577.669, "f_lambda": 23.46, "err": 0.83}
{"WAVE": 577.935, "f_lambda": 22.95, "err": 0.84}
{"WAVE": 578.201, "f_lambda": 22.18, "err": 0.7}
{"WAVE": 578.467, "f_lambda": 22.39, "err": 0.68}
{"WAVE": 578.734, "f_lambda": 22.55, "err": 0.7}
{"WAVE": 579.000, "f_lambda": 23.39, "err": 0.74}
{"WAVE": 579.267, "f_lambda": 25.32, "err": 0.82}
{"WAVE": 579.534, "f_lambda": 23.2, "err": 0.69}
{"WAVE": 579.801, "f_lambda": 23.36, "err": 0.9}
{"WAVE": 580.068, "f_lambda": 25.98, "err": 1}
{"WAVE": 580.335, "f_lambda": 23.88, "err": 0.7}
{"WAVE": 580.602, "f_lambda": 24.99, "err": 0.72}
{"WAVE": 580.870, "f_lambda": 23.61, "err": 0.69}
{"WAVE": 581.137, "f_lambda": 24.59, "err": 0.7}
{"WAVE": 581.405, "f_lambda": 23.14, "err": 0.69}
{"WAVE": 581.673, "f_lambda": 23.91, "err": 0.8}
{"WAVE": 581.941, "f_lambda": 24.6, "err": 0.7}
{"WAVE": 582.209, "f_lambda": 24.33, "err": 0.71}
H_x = -0.055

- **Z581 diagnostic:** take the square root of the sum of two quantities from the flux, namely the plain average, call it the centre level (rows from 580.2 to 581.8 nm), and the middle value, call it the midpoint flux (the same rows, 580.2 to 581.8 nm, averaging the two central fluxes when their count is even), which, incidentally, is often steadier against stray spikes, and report 6.92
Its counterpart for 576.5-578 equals 6.83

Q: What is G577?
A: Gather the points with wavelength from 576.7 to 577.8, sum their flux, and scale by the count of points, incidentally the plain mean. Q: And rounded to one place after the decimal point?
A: 23.7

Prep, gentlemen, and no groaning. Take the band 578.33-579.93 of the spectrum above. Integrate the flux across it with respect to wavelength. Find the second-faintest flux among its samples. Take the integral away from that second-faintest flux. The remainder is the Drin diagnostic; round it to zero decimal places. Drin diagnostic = -15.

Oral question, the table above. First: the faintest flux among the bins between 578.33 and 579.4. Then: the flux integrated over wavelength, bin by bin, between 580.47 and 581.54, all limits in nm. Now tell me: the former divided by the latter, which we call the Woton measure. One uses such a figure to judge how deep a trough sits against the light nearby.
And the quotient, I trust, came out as 0.87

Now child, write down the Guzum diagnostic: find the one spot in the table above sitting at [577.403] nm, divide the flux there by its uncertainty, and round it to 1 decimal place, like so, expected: 32.4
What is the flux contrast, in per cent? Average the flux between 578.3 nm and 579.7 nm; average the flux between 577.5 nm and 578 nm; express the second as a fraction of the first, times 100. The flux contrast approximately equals 99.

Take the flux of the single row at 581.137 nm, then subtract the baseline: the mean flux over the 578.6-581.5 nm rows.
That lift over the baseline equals 0.6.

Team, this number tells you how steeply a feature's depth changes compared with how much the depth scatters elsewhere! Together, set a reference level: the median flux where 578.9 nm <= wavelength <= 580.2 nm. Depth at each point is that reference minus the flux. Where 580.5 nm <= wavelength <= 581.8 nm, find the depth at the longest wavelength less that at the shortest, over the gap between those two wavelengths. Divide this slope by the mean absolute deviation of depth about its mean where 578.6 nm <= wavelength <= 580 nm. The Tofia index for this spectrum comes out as 1.4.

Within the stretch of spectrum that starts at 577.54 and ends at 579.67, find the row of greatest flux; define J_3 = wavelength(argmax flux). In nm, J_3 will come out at 579.267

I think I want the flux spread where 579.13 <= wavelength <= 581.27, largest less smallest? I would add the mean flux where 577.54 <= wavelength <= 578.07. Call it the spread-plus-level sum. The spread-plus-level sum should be 26.0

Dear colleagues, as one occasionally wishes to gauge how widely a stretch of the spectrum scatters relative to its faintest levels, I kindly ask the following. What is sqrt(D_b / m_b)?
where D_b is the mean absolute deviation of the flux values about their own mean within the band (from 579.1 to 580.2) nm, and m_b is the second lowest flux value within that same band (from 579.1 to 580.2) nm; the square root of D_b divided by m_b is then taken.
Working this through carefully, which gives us 0.225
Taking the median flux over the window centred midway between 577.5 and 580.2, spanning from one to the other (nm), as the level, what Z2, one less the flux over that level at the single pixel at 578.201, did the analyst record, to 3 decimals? 0.047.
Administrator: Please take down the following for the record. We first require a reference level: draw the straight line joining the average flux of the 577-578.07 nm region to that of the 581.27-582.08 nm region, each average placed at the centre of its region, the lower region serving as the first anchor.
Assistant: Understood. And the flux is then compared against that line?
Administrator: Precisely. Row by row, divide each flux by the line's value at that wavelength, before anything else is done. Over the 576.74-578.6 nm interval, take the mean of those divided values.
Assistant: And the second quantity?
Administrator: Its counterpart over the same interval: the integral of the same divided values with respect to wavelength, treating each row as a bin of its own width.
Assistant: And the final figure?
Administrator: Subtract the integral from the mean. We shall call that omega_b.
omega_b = -0.9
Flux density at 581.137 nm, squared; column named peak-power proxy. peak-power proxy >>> 605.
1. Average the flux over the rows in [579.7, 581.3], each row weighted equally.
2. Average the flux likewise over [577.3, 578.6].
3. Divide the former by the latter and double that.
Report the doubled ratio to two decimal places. 2.15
